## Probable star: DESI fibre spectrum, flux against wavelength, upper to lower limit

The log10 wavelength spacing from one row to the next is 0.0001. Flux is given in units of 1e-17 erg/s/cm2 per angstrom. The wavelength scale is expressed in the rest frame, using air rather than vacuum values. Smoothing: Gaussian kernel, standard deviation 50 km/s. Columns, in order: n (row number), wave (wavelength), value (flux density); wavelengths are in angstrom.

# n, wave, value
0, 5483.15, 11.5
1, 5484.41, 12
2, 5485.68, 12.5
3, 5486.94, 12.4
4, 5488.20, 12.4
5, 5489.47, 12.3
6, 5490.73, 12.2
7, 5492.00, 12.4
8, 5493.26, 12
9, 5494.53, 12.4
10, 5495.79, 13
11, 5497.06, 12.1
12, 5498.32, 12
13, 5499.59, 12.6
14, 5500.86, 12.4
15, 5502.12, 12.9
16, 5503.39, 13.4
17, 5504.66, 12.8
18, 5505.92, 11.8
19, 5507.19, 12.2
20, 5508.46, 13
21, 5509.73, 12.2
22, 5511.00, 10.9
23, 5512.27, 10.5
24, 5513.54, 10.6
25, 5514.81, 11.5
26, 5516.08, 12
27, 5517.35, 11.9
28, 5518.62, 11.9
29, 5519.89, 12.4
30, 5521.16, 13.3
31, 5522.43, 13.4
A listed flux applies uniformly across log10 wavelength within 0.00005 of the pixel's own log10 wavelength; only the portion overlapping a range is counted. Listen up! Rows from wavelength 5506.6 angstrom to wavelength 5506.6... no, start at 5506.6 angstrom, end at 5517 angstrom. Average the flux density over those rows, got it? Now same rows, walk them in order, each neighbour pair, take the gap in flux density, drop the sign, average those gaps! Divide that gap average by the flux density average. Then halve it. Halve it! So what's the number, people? 0.030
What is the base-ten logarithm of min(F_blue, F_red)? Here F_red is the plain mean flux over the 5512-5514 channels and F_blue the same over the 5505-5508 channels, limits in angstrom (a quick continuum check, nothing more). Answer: 1.02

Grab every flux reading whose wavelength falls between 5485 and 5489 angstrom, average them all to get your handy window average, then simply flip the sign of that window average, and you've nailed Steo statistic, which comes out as -12.4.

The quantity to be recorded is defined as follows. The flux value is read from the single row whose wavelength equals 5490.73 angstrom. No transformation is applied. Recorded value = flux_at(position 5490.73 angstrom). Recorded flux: 12.2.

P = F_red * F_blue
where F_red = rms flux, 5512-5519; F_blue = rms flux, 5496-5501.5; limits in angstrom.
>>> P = 140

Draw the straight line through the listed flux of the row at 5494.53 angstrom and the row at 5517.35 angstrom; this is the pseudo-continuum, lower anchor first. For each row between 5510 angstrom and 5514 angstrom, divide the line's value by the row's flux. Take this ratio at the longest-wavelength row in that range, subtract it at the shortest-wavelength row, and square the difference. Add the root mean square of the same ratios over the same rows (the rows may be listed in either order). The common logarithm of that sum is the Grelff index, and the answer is 0.052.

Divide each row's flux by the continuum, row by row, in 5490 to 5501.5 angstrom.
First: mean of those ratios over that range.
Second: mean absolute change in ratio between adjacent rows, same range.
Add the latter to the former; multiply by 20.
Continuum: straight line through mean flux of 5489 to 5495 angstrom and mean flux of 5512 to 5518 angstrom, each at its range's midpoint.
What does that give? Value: 21.1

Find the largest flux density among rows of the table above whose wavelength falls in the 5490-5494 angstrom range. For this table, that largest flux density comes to 12.4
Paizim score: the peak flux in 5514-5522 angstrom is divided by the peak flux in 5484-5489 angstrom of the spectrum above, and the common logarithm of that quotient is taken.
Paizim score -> 0.027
